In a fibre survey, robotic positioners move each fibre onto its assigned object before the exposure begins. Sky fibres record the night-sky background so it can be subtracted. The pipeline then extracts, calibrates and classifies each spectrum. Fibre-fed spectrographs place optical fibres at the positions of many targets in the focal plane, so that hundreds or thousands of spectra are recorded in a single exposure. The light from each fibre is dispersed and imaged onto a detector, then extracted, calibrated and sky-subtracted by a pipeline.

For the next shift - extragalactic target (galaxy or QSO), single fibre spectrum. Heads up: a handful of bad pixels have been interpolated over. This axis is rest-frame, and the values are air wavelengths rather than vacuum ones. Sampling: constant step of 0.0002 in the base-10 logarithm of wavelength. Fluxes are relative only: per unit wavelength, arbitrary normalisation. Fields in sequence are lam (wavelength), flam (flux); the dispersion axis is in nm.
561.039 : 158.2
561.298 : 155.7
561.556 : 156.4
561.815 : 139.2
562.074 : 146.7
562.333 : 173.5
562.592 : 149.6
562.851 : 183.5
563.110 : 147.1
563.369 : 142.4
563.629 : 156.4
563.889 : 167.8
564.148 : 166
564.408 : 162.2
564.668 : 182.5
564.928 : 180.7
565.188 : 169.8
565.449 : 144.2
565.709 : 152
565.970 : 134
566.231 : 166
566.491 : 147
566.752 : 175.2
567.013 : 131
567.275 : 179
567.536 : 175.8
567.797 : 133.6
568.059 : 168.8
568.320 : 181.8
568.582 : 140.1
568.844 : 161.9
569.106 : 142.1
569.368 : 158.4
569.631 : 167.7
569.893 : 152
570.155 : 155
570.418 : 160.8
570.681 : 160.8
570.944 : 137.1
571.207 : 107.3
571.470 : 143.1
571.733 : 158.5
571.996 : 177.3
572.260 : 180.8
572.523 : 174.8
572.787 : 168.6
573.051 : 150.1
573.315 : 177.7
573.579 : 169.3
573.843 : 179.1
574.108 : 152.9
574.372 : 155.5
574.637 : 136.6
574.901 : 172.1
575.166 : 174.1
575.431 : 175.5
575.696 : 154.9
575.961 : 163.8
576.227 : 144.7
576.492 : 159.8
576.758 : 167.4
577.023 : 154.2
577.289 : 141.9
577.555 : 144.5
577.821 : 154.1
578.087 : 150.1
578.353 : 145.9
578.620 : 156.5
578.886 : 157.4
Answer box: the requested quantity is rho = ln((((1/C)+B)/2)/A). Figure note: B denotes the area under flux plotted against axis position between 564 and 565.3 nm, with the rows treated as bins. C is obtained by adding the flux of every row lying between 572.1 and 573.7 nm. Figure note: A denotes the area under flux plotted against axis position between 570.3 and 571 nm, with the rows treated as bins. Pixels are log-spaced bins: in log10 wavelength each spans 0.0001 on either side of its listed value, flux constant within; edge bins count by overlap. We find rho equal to 0.0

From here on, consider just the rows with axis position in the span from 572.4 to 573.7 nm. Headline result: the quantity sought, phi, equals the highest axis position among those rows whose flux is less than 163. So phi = 573.051 nm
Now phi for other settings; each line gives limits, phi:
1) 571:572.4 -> 571.733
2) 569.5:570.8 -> 570.681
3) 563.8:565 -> 564.408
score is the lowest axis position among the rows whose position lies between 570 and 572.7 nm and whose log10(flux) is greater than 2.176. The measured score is 570.155 nm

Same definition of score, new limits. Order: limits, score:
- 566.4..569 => 566.752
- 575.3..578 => 575.431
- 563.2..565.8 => 563.629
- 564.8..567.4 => 564.928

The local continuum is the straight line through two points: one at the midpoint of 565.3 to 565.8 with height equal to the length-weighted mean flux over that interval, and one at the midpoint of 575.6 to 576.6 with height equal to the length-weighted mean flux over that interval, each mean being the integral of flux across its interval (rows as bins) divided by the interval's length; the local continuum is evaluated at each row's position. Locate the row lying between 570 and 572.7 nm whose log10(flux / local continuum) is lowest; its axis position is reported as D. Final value 571.207 nm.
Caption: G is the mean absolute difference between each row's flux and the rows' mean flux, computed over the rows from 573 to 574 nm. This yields 9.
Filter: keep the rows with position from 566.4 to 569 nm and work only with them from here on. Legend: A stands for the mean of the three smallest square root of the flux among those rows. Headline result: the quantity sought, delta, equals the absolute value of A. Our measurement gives 11.61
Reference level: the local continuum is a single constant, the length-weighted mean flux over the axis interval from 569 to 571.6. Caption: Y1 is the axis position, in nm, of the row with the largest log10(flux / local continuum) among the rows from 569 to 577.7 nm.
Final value 572.260 nm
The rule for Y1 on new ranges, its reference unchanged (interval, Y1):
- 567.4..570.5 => 568.320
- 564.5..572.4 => 564.668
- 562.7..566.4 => 562.851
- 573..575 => 573.843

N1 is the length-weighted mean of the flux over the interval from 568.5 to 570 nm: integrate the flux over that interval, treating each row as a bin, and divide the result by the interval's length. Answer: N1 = 154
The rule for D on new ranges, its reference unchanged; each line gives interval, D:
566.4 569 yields 567.013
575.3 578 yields 577.289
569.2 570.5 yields 569.893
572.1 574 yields 573.051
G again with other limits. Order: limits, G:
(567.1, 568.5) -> 14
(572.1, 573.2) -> 9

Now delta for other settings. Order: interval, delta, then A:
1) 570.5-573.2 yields 11.34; 11.3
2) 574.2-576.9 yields 12.05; 12.1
